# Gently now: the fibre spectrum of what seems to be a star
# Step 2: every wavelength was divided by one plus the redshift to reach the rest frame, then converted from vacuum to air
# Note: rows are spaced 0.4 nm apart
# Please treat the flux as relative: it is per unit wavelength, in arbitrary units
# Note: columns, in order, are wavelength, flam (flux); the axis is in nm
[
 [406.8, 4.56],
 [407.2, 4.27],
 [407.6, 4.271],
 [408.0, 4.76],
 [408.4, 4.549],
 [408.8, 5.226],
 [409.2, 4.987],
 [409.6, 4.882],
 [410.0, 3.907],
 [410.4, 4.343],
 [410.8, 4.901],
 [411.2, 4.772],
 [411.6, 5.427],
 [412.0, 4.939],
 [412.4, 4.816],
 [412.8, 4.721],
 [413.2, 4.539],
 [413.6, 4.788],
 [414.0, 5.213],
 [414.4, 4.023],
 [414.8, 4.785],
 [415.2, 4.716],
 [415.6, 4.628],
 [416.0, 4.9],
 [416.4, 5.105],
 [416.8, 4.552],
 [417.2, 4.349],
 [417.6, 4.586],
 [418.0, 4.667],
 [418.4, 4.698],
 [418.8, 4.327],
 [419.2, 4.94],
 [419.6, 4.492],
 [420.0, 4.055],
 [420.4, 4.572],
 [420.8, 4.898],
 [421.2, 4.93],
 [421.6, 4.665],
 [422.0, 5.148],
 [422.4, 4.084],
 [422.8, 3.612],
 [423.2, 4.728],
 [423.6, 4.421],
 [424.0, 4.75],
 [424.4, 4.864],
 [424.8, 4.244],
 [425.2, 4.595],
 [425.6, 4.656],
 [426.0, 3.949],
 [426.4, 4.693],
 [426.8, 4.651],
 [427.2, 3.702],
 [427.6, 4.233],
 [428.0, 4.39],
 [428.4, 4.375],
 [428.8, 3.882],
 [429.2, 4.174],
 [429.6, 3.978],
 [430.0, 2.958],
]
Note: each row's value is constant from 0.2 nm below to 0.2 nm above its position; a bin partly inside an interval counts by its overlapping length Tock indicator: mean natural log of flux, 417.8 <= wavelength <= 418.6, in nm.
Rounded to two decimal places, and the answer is 1.54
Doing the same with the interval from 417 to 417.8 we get 1.50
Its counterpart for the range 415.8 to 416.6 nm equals 1.61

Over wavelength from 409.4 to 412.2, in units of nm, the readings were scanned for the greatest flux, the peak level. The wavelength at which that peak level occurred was 411.6 nm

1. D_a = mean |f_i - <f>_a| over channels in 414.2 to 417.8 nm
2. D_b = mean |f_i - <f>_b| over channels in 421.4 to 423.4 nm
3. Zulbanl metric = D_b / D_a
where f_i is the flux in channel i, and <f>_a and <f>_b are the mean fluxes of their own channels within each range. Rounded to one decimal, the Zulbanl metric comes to 2.2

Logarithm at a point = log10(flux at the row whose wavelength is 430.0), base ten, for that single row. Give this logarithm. 0.47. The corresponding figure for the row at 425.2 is 0.66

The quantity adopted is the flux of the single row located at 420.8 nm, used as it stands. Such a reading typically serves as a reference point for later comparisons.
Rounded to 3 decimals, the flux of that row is 4.898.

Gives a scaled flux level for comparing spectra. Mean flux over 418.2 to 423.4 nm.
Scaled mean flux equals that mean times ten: 45.5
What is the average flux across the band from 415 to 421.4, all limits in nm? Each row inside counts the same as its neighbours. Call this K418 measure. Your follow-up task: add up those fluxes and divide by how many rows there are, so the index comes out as 4.65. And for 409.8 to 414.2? 4.76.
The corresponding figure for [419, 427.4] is 4.51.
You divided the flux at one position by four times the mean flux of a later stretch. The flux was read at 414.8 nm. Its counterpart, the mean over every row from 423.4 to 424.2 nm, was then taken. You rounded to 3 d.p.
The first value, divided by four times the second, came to 0.261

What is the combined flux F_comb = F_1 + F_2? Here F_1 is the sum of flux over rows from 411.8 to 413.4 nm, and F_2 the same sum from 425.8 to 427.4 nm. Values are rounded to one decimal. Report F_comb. 36.0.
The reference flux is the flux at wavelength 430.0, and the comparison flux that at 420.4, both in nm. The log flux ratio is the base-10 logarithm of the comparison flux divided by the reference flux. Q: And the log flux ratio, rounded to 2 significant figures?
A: 0.19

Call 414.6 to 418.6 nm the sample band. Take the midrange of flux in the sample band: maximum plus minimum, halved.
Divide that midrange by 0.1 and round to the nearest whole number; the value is 47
